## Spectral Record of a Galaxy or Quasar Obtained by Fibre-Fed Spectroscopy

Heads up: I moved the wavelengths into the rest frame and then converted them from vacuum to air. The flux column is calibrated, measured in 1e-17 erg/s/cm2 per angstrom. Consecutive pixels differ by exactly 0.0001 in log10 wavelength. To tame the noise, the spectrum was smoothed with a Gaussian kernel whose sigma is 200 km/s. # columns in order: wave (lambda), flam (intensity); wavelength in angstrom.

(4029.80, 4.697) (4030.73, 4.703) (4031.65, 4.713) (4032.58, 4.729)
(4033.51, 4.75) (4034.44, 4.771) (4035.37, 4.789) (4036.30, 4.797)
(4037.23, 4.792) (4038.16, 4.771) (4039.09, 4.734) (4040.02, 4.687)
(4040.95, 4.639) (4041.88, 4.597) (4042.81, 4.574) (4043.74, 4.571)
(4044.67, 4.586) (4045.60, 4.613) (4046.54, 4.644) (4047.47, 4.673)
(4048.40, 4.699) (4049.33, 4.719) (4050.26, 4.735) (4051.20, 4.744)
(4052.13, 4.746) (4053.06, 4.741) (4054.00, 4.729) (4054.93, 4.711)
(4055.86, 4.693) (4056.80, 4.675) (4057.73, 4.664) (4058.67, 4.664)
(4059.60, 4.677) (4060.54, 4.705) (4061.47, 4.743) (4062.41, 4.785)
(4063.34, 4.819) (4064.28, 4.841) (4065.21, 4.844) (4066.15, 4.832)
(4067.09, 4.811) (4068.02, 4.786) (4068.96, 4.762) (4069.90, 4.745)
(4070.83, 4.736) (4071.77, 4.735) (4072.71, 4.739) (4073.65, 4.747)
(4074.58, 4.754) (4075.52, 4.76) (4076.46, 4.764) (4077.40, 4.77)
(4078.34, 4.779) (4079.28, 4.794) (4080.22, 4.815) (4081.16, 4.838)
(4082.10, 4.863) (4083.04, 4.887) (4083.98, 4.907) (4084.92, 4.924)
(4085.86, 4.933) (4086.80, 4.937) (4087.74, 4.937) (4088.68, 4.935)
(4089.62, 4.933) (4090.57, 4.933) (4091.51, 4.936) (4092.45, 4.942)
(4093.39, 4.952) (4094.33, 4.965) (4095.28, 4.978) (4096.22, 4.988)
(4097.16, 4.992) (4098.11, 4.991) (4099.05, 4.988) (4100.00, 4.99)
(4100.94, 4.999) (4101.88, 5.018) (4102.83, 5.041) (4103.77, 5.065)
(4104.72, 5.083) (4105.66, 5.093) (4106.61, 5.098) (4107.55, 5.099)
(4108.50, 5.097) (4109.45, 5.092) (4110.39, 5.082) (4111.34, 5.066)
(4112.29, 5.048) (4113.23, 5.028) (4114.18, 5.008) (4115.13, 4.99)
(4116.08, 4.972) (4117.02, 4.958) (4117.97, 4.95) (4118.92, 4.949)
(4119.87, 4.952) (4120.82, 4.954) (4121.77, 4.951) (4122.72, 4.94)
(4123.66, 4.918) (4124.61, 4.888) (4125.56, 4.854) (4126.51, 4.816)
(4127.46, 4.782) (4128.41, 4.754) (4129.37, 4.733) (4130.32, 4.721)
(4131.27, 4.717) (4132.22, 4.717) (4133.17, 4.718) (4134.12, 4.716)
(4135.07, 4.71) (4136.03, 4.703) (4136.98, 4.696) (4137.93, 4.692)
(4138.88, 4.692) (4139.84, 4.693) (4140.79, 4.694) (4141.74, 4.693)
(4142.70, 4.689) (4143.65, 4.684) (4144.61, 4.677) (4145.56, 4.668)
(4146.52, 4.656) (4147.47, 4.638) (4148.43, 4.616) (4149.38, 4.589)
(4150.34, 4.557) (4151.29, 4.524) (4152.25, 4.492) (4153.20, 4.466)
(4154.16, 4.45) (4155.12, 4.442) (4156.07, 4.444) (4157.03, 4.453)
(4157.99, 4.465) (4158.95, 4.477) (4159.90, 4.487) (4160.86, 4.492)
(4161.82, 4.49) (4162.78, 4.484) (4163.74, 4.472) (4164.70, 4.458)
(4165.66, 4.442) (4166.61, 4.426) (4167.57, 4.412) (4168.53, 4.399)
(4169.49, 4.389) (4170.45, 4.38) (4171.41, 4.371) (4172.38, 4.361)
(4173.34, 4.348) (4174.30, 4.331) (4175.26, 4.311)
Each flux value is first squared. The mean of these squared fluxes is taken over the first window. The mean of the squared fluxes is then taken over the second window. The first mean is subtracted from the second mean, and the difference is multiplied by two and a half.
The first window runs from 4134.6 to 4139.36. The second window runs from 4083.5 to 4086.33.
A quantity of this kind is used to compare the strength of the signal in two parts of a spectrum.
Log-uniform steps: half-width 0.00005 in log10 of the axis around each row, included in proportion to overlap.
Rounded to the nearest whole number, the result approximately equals 5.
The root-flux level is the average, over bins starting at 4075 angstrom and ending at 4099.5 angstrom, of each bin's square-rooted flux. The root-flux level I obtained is 2.21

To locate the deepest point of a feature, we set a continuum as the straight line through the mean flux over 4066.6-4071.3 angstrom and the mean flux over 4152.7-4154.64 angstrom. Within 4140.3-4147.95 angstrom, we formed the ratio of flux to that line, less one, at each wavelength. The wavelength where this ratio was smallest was 4147.47 angstrom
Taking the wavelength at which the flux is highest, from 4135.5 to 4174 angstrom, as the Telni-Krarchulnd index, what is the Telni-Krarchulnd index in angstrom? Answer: 4136.03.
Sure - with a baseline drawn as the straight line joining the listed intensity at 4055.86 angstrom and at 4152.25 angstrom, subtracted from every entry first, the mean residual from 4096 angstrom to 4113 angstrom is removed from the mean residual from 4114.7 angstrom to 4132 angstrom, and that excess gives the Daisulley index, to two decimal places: -0.13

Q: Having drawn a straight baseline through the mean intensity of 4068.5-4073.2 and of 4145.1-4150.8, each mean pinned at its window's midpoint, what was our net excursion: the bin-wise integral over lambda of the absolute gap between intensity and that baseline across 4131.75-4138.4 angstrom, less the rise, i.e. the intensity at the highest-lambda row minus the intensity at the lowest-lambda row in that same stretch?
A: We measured 0.5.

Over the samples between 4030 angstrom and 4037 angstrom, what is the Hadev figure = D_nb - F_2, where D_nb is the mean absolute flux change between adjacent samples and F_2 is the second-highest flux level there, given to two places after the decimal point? -4.77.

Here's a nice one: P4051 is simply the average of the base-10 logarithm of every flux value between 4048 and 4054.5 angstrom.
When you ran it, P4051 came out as 0.675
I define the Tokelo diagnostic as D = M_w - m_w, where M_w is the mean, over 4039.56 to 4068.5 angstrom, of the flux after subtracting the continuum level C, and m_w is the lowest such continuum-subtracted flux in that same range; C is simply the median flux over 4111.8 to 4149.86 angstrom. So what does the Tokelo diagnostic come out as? 0.137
